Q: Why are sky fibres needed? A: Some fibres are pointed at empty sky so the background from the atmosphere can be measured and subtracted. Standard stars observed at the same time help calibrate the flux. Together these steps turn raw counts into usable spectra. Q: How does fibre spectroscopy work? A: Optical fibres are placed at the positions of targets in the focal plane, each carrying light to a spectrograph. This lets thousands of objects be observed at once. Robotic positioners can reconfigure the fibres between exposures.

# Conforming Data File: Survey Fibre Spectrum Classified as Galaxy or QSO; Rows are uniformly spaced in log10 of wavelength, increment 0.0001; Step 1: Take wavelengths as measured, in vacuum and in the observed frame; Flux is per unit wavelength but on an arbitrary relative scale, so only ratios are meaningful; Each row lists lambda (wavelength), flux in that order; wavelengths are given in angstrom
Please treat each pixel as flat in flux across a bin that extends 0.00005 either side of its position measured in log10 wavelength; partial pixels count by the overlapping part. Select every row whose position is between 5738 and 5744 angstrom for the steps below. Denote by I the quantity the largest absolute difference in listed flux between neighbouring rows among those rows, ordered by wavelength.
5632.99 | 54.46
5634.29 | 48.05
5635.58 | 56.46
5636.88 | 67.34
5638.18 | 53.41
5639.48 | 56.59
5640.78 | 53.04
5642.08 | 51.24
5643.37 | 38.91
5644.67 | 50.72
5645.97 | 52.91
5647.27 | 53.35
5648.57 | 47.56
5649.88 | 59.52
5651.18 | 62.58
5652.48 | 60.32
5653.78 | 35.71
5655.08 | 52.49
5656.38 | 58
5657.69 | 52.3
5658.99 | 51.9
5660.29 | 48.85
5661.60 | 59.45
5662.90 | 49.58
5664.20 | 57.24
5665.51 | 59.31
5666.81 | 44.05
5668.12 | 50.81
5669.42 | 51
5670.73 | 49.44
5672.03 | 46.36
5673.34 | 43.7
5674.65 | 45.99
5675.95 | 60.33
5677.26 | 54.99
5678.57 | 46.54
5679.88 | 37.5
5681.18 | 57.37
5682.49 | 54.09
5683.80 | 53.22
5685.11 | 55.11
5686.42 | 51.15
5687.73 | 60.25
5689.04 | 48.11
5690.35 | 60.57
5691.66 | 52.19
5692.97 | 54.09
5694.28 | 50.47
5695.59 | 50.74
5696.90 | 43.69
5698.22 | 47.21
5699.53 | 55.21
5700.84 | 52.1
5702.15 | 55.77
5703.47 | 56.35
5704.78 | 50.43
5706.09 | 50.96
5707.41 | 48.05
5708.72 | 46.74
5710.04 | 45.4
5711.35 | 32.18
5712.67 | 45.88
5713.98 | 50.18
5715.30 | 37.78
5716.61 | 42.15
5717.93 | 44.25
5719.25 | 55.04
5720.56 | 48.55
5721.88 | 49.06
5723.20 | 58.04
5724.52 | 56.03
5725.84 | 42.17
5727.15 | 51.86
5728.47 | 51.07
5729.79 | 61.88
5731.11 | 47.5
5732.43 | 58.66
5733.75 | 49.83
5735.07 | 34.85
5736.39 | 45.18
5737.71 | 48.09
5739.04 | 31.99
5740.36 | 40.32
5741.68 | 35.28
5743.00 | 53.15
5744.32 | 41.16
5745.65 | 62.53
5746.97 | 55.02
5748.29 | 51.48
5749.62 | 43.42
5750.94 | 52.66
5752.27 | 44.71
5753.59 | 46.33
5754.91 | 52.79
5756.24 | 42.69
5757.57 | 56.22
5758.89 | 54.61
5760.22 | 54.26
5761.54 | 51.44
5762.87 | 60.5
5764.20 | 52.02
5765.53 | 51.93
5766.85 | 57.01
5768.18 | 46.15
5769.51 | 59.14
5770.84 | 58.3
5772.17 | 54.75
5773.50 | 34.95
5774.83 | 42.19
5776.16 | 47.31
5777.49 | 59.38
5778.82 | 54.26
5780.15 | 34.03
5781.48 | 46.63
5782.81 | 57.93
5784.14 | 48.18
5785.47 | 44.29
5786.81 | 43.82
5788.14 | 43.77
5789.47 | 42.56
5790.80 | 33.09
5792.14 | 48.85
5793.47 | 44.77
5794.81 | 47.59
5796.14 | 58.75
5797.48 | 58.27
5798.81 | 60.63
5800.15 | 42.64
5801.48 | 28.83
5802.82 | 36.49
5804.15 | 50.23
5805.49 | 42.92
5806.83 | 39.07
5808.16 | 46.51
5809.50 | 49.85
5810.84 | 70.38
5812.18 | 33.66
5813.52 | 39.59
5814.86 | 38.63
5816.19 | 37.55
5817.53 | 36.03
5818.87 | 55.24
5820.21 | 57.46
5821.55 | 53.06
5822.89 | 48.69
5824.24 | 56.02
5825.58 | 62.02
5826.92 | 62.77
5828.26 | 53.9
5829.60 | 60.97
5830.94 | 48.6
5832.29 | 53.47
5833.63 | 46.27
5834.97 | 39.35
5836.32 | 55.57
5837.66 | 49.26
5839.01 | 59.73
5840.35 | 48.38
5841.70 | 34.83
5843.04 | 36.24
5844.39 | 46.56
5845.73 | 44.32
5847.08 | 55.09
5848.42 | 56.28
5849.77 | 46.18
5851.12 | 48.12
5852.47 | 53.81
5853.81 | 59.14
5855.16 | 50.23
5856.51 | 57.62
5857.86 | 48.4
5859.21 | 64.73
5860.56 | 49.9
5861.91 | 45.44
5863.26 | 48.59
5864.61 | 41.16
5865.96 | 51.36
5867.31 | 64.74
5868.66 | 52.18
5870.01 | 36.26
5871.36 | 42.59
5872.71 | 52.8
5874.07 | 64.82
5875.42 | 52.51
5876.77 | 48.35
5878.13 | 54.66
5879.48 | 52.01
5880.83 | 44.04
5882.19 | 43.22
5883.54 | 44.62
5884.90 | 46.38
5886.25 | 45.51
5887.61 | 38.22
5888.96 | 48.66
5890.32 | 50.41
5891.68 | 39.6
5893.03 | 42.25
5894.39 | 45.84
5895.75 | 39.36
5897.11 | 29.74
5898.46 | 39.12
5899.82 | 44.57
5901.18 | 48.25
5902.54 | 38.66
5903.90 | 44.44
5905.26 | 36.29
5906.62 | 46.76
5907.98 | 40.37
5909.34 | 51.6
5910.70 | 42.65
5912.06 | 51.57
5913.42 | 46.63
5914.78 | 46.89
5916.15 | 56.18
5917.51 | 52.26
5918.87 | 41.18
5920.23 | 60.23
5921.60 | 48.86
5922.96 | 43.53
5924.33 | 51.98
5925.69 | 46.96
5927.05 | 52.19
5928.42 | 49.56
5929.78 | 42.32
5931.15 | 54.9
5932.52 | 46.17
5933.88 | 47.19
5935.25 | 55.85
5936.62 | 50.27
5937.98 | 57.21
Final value 17.9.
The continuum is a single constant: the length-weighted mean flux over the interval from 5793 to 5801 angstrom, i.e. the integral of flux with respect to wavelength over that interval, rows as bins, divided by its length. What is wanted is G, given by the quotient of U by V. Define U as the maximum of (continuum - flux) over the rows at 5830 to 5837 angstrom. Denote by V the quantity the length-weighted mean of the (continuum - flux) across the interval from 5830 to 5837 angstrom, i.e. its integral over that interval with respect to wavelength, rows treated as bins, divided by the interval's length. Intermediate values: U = 12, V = 3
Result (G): 4.7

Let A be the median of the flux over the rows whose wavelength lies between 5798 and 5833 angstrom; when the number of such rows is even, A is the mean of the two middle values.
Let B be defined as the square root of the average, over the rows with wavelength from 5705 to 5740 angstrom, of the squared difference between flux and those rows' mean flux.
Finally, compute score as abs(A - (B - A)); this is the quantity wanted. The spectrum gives 91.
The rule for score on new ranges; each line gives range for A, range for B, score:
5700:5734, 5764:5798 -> 92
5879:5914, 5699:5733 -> 82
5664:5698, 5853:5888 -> 95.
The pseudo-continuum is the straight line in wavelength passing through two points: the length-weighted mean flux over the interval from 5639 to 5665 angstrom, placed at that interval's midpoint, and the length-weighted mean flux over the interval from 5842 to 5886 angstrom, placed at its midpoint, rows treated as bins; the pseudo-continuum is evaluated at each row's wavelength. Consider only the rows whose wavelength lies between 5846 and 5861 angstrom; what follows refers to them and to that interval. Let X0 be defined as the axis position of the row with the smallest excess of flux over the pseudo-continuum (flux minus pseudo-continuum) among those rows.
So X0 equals 5849.77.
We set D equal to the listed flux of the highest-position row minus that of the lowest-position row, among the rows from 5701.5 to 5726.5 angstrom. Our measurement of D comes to -14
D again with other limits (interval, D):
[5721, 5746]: 13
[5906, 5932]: 8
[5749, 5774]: -8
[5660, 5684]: 4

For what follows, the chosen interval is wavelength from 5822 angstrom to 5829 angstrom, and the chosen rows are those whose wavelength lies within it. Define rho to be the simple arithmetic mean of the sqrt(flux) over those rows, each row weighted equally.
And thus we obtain 7.52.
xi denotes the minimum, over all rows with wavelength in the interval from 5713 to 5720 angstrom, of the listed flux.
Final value 37.78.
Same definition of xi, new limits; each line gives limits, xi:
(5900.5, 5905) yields 38.66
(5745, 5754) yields 43.42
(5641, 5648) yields 38.91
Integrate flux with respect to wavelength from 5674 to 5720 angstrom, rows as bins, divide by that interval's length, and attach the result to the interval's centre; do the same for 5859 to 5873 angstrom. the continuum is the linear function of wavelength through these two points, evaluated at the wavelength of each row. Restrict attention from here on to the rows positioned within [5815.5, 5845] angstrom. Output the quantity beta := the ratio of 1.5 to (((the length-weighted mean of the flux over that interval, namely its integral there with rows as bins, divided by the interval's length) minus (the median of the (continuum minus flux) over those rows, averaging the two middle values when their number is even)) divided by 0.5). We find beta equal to 0.0145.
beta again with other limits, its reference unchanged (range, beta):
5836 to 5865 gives 0.0152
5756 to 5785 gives 0.0138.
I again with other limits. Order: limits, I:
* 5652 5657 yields 24.6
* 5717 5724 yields 10.8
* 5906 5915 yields 11.2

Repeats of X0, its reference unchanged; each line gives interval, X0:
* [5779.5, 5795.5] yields 5790.80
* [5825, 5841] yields 5834.97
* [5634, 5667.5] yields 5653.78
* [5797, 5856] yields 5801.48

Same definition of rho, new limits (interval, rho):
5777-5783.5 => 7.07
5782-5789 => 6.89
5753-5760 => 7.10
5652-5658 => 7.17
